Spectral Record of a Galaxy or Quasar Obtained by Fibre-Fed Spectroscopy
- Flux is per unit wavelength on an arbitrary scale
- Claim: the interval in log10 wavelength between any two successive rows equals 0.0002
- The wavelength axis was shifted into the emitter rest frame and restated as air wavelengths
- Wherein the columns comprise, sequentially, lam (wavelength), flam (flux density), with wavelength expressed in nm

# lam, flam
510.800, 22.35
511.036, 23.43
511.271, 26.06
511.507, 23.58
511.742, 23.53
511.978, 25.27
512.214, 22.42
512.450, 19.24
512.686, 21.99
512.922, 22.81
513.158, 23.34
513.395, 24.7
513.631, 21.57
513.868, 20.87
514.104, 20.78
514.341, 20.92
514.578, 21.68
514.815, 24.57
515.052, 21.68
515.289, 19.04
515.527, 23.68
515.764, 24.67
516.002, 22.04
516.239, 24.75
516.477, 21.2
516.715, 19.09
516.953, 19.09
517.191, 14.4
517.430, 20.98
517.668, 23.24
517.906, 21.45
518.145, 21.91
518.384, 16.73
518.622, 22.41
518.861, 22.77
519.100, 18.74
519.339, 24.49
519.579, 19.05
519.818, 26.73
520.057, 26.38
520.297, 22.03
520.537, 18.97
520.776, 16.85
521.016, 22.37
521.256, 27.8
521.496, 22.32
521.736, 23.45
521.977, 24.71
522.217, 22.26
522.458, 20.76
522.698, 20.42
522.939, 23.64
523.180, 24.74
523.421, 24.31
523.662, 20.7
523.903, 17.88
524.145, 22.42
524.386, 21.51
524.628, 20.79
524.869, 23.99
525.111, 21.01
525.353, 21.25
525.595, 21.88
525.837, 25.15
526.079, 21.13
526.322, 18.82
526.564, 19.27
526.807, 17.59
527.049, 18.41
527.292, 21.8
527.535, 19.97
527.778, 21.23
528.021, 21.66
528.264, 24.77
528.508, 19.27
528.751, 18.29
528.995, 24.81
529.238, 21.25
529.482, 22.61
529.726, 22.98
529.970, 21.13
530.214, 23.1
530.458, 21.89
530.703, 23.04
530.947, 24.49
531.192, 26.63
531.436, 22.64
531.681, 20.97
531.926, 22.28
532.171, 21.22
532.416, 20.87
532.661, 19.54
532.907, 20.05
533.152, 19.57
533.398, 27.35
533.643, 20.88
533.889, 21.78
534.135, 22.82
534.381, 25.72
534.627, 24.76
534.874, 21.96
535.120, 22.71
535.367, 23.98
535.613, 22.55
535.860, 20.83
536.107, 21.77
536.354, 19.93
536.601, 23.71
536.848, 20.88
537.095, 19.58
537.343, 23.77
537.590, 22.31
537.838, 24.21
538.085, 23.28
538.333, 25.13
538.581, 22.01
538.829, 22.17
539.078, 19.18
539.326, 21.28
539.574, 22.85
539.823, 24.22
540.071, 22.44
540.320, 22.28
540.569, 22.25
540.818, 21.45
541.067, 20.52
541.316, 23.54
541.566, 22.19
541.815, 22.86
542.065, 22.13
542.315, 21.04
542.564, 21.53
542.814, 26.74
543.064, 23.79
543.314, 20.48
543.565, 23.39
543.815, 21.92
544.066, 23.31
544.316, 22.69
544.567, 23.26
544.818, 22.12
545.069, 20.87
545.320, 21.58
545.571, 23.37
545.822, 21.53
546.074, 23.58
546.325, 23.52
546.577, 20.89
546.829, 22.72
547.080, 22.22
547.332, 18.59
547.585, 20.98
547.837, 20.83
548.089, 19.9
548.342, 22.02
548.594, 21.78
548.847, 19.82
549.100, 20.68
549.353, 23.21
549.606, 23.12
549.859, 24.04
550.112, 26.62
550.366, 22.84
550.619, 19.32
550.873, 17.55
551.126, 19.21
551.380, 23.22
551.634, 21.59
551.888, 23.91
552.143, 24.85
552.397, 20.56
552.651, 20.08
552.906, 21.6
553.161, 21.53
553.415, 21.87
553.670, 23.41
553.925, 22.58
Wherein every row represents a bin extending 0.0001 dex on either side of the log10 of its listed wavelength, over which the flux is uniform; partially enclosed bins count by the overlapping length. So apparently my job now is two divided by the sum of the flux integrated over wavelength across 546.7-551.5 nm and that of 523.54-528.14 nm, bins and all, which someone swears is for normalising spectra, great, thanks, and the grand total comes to 0.0100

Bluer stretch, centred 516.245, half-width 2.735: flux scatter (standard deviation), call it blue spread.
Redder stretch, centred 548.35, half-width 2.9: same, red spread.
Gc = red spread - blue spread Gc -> -0.4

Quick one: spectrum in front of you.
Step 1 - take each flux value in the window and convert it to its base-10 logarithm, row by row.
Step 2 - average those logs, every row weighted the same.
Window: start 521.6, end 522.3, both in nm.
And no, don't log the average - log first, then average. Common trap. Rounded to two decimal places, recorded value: 1.37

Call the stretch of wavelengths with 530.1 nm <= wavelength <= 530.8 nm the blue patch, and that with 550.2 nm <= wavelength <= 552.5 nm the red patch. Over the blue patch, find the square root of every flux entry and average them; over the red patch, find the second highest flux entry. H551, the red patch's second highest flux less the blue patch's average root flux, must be 19.15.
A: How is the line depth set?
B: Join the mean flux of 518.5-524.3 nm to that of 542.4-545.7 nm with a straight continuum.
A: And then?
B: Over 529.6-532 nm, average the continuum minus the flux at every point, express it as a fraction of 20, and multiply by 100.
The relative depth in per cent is -2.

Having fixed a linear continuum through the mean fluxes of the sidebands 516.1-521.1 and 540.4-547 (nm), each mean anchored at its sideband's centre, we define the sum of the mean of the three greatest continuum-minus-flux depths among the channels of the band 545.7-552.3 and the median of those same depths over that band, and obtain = 5.1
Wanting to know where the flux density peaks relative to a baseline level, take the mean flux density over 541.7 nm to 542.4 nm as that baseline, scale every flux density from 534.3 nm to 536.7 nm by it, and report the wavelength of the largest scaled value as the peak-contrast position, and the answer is 534.381 nm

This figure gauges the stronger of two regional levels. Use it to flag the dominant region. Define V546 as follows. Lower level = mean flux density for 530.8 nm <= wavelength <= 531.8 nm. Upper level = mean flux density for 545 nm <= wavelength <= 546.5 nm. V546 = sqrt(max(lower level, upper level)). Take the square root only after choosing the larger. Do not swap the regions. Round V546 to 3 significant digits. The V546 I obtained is 4.87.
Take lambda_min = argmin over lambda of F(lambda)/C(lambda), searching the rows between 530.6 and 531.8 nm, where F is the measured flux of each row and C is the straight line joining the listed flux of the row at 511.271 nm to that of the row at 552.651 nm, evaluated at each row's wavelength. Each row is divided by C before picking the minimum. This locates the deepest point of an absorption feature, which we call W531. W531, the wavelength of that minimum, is 531.681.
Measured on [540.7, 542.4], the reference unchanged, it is 541.067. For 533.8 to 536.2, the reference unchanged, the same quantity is 535.860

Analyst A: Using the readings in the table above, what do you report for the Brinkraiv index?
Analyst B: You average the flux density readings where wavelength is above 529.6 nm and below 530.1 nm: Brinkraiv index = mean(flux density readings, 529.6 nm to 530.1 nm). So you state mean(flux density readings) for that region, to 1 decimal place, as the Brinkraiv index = 22.1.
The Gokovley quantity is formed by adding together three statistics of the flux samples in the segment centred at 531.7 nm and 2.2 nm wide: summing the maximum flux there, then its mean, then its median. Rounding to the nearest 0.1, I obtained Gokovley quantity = 71.3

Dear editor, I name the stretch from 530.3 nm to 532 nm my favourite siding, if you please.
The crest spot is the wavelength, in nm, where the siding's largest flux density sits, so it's 531.192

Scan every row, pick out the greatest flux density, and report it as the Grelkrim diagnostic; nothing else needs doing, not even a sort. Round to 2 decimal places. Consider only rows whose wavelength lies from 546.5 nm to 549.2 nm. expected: 22.72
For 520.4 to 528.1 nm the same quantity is 27.80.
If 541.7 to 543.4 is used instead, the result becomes 26.74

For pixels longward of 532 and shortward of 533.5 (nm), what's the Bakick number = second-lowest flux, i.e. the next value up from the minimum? 19.57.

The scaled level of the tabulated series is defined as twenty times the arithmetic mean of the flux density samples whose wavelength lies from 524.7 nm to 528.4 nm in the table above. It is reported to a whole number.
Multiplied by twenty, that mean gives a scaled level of 424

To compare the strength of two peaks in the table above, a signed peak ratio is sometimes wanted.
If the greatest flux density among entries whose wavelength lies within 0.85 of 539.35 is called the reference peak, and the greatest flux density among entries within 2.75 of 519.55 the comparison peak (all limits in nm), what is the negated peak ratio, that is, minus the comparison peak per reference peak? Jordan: -1.15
